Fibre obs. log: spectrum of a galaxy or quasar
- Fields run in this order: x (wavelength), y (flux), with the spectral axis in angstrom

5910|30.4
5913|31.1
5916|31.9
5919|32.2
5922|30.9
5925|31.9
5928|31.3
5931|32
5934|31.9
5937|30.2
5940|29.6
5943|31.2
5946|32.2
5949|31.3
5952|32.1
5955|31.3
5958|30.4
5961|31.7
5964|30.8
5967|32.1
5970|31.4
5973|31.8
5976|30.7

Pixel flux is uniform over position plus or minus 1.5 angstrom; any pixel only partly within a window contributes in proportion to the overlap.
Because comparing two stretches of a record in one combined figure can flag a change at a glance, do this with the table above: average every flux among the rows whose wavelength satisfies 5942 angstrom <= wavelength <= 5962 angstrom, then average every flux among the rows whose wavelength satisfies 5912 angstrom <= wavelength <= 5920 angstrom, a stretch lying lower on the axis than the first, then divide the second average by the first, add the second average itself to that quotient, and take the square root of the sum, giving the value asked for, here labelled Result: 5.72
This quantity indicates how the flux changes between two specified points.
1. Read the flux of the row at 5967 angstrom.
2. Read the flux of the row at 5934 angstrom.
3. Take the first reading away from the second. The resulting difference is -0.2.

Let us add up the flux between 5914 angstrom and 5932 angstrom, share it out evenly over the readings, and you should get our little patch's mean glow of 31.7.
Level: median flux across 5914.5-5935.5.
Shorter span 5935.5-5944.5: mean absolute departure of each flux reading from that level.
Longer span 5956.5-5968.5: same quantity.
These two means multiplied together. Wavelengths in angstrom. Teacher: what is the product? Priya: 1.2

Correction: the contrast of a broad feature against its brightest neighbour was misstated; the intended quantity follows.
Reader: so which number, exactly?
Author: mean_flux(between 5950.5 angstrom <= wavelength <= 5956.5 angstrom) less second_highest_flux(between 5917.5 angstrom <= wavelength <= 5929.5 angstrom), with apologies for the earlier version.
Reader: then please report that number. -0.2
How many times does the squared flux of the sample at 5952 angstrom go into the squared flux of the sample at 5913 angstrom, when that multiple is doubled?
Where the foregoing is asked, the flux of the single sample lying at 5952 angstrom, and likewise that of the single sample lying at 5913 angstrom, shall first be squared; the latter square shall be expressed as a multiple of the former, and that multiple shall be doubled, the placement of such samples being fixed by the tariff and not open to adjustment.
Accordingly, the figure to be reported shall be 1.88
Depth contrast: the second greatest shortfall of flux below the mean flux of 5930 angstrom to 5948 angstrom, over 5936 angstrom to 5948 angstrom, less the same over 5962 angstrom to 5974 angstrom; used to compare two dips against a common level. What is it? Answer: 1.2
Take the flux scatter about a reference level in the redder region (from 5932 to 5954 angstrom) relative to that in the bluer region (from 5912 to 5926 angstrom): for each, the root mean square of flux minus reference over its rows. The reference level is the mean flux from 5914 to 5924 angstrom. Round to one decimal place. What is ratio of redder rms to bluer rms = 2.0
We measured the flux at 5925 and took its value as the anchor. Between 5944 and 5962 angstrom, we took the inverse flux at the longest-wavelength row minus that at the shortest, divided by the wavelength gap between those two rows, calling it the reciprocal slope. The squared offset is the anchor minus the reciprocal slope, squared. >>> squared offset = 1018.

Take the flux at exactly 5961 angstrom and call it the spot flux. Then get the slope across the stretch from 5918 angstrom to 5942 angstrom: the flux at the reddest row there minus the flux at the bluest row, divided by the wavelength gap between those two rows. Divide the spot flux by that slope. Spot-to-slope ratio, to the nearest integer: -256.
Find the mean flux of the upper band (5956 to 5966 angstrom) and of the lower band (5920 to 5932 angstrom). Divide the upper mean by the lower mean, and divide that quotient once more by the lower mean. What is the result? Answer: 0.0312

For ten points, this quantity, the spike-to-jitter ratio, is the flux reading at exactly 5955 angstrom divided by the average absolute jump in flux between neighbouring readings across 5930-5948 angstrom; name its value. 31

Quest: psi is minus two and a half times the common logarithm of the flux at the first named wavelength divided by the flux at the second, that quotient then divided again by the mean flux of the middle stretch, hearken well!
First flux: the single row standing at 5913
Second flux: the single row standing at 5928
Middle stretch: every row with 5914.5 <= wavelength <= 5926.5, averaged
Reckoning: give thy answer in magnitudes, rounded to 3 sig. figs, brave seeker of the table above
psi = 3.76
